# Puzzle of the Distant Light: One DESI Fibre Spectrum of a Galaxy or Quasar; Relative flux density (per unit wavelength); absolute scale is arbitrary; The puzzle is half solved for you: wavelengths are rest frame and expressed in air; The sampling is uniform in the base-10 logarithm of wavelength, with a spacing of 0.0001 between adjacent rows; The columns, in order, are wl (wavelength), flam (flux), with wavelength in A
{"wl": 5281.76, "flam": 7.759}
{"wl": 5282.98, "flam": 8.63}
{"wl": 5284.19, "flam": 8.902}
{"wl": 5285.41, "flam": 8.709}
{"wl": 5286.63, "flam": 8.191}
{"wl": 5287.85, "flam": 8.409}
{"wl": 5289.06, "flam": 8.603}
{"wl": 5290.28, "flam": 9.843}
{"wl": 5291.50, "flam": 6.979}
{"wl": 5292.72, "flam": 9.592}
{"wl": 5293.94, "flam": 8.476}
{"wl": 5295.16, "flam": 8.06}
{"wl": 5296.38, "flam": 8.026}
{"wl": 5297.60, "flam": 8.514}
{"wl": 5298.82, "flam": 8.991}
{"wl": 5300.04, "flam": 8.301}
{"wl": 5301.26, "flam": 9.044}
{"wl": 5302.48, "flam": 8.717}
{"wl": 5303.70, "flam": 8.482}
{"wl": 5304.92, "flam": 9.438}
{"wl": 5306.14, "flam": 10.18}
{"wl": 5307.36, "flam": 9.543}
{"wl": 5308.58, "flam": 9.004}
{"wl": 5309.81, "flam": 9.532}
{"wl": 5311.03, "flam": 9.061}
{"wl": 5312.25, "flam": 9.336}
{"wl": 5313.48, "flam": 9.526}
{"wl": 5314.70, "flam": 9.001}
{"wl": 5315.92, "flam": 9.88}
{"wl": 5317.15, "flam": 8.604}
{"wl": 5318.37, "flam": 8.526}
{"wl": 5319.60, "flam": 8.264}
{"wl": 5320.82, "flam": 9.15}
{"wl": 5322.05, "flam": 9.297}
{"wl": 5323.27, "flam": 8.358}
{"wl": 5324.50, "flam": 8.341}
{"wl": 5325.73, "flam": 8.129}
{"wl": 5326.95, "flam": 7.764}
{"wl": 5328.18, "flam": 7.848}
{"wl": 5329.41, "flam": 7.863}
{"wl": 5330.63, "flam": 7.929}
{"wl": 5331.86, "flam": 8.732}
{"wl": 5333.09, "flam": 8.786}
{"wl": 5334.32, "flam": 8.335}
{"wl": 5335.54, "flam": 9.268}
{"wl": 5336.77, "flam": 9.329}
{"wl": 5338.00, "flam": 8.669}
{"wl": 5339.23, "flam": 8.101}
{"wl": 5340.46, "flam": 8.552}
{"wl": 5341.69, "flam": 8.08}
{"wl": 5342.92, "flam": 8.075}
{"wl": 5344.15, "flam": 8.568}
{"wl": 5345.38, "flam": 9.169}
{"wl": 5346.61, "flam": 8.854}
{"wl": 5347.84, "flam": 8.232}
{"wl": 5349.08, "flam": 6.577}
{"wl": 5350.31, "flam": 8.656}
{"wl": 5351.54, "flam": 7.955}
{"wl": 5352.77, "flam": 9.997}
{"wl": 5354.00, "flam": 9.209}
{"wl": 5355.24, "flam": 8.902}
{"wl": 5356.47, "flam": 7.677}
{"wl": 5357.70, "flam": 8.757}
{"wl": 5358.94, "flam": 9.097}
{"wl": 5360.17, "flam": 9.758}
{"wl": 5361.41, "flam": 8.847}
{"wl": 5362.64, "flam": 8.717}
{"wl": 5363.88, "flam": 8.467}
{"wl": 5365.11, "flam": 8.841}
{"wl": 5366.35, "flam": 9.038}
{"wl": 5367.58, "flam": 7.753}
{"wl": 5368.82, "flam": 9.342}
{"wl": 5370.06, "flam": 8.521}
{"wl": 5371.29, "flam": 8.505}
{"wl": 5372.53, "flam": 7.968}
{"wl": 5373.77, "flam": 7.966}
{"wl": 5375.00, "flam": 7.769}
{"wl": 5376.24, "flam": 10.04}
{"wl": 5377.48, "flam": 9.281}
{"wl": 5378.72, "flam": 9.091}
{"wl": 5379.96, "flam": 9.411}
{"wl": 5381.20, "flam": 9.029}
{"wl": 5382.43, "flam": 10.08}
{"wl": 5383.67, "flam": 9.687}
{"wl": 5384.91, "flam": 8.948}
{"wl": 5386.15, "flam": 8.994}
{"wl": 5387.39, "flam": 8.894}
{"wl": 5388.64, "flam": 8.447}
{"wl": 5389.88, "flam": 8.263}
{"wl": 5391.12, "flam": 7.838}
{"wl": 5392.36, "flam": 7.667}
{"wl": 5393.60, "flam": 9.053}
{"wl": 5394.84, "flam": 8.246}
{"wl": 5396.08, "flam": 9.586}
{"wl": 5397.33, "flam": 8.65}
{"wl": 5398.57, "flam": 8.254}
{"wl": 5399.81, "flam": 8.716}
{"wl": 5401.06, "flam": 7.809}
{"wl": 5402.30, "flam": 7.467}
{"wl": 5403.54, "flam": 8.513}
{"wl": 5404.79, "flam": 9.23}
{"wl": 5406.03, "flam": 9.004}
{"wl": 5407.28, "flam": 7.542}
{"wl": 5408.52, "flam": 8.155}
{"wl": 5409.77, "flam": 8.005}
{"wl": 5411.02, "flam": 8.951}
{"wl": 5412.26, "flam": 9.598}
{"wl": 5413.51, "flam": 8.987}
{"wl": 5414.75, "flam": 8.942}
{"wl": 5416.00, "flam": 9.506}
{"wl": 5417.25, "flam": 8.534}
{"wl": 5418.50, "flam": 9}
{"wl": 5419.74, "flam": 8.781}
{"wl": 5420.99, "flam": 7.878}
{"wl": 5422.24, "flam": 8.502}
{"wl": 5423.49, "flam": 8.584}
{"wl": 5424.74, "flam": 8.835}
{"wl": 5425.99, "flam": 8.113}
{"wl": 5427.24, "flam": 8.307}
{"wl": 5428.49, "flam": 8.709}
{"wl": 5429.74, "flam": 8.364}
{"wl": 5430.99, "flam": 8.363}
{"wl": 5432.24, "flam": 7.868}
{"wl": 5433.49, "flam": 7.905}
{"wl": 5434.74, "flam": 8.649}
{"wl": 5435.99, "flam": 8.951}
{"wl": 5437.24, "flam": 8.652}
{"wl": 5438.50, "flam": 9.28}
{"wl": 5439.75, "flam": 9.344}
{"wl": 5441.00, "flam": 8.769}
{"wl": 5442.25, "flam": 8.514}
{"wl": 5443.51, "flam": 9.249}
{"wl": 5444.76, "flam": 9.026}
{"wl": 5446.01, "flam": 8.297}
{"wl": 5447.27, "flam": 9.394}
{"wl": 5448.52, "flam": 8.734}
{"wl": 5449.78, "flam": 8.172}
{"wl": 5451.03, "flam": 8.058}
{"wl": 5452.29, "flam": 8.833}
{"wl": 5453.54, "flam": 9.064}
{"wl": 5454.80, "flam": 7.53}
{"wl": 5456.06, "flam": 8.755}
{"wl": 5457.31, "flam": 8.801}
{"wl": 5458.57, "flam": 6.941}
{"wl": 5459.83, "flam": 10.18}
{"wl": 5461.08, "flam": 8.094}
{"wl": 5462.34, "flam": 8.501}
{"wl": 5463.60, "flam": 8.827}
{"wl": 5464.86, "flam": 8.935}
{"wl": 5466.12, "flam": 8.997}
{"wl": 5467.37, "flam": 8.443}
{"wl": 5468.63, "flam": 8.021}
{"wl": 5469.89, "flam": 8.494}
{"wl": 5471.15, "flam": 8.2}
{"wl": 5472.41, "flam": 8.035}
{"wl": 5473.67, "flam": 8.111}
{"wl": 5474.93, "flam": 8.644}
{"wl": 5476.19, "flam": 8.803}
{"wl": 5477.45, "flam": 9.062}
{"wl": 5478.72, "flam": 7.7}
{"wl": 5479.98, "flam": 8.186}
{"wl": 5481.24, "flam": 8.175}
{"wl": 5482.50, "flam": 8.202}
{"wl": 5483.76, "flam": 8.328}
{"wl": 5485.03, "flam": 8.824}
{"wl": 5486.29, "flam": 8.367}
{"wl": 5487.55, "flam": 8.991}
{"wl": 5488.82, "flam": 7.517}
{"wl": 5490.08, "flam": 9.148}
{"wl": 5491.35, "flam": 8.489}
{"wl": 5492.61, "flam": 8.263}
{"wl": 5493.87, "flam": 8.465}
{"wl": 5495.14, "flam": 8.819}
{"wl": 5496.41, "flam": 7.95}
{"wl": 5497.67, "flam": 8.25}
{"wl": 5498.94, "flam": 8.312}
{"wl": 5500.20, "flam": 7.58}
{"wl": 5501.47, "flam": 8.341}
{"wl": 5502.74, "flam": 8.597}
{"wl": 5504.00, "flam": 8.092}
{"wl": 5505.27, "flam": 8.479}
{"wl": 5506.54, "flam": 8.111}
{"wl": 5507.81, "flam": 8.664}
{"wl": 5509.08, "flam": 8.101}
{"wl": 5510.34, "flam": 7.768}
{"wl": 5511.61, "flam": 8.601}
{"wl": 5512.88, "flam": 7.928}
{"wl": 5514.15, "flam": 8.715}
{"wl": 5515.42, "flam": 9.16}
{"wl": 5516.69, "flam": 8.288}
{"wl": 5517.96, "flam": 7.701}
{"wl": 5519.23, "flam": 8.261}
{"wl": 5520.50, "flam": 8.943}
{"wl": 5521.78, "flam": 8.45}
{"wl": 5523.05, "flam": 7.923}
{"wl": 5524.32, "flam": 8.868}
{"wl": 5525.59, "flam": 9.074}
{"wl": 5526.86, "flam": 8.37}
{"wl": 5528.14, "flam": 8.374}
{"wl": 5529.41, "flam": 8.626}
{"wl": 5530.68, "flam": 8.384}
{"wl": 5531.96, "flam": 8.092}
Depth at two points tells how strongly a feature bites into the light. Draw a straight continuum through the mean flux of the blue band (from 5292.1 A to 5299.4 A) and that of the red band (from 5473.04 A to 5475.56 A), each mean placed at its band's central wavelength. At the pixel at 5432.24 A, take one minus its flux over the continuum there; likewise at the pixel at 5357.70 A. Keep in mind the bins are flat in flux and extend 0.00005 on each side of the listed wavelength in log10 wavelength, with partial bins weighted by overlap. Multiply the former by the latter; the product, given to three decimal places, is -0.002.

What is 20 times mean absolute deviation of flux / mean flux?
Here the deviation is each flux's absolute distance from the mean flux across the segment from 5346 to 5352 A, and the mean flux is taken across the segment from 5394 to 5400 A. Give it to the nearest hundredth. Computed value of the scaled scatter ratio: 1.45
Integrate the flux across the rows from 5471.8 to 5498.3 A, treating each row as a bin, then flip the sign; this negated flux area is -223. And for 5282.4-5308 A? -224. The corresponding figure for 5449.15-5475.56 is -223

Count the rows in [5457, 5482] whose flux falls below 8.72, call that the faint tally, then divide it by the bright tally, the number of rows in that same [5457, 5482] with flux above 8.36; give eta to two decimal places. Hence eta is 1.18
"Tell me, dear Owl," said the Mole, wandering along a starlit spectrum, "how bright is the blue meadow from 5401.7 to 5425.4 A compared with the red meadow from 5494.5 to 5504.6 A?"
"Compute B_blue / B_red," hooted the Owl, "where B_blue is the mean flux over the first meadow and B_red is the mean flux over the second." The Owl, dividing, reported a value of 1.05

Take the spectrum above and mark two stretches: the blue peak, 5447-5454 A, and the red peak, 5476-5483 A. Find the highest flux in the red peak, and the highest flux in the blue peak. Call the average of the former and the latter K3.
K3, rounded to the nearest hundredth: 9.23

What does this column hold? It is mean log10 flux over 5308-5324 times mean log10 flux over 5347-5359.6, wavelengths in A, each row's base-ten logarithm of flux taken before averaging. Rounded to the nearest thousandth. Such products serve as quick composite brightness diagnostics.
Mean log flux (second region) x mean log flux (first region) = 0.886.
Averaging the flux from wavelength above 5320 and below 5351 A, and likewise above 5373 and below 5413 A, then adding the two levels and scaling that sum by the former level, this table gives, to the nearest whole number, 144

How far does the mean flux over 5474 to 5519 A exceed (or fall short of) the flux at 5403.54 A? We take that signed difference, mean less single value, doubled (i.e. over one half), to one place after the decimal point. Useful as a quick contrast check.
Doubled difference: -0.3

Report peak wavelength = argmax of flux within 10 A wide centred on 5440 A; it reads 5439.75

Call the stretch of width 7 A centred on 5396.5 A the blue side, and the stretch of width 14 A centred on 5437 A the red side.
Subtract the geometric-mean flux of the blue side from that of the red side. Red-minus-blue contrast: -0.1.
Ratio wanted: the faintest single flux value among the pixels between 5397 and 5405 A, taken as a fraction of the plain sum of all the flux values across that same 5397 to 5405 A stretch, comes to 0.13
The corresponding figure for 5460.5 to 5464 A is 0.32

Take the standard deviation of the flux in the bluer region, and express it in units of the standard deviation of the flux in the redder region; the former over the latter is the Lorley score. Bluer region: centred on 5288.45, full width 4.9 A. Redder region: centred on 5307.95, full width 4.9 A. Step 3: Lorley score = 1.54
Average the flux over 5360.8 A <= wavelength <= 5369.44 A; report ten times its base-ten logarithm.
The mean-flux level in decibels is 9.40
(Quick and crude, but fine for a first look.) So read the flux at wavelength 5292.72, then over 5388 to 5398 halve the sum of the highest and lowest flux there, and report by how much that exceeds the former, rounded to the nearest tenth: -1.0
